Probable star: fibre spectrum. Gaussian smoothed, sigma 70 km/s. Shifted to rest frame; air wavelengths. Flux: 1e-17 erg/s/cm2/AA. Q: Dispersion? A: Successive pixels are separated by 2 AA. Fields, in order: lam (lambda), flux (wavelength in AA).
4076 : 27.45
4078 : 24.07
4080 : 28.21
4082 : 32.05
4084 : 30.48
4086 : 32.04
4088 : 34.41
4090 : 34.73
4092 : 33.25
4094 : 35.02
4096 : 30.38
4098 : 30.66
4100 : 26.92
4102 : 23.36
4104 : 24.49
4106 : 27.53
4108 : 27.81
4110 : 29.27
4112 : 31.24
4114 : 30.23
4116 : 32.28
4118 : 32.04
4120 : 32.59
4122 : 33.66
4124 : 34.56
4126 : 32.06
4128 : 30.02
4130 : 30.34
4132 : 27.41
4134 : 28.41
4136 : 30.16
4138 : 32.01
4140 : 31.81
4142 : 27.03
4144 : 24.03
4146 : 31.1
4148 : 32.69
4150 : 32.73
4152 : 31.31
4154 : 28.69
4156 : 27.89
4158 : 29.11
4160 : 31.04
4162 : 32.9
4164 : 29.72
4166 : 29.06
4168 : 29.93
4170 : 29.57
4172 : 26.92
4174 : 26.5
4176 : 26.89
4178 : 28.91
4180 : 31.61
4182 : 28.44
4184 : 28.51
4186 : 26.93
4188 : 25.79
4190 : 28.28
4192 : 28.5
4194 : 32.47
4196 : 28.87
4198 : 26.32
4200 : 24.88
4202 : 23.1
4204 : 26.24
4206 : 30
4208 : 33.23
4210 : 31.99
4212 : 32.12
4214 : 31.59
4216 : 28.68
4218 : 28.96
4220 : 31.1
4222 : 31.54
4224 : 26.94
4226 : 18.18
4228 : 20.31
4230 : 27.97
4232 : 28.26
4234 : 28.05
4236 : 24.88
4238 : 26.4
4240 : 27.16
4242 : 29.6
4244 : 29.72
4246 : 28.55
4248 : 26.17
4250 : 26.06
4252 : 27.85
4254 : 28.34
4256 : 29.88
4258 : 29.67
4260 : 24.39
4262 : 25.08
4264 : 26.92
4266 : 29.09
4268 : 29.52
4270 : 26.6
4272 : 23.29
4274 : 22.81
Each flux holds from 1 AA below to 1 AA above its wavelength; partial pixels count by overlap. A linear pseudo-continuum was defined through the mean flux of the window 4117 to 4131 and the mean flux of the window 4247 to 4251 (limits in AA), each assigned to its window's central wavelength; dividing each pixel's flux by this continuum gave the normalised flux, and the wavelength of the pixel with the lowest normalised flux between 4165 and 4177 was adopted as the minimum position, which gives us 4174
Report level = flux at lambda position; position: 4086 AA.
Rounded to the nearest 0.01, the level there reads 32.04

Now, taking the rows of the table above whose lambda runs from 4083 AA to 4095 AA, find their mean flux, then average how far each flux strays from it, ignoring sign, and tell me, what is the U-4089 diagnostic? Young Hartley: 1.4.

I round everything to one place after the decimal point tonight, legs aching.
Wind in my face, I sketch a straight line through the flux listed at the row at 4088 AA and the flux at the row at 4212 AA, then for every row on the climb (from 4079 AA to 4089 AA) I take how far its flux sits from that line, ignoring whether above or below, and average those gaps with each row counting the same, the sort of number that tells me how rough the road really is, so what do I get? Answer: 3.0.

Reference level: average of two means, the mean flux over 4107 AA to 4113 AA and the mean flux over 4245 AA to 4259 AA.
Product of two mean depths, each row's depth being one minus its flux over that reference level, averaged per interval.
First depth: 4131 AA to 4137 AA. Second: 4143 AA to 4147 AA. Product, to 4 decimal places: 0.0001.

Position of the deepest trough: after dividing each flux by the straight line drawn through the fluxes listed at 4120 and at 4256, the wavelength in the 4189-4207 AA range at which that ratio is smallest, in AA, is 4202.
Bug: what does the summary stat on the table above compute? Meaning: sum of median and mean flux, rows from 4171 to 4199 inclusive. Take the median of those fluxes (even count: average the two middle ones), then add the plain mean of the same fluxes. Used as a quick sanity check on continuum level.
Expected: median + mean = 57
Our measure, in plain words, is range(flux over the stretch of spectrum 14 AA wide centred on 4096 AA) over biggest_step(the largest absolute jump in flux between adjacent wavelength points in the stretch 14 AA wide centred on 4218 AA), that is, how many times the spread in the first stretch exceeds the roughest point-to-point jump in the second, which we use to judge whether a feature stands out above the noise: 2.53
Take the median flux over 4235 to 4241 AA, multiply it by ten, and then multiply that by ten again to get 2640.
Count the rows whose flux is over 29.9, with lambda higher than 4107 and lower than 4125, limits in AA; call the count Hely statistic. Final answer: 7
